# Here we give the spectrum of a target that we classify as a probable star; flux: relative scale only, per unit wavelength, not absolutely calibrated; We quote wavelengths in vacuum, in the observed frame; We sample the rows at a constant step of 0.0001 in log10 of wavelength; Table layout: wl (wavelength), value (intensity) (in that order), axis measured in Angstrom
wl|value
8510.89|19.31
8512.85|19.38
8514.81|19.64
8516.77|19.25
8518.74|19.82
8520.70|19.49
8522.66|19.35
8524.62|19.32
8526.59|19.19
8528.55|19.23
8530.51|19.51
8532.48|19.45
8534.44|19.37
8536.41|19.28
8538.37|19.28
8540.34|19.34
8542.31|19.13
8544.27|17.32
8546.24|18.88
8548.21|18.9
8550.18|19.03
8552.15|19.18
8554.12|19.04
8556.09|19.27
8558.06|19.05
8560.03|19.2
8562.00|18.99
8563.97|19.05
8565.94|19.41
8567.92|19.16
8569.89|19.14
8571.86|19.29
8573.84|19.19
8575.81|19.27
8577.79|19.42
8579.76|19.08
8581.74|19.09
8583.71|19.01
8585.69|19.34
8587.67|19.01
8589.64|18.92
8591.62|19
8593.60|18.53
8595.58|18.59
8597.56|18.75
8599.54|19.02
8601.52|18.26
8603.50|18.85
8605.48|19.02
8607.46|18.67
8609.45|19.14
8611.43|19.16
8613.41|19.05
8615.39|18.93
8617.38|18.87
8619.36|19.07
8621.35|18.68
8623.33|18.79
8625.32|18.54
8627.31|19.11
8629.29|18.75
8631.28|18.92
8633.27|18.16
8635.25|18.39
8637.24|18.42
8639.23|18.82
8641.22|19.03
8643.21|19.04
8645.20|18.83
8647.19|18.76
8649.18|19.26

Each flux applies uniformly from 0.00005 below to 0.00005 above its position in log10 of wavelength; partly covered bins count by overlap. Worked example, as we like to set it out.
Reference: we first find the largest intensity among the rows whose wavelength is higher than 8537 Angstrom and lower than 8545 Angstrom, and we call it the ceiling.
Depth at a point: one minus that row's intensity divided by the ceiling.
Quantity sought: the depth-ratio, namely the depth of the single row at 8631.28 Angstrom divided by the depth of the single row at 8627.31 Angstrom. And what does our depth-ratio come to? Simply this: 2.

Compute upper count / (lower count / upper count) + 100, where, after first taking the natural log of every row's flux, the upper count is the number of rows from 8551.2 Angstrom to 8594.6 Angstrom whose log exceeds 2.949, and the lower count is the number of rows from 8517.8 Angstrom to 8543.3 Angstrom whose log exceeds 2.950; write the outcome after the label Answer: 111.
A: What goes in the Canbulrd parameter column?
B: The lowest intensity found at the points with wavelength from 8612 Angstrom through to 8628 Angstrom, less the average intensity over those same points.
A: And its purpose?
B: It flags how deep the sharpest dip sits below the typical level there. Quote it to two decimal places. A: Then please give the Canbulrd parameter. -0.34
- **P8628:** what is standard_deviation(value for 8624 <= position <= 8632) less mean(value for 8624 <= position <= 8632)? -18.6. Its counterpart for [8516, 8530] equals -19.2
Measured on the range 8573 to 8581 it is -19.1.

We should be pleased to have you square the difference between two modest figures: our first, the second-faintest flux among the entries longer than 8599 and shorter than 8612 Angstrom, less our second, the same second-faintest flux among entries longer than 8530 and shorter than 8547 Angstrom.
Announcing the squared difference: 0.0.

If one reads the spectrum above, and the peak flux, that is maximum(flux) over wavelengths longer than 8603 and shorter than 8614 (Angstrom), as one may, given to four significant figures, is 19.16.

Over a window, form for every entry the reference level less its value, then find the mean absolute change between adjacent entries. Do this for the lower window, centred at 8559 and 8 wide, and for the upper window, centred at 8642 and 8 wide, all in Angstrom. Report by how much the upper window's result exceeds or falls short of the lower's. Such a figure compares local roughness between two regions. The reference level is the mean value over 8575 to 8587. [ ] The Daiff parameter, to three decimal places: -0.050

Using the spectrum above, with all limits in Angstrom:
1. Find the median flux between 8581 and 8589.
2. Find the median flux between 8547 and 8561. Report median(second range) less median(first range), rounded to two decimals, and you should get 0.00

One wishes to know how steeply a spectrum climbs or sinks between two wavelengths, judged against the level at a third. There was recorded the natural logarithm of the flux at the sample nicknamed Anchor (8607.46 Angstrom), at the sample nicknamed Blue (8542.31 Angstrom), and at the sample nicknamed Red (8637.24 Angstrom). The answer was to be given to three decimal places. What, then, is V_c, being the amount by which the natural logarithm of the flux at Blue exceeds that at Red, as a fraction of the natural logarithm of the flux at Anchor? 0.013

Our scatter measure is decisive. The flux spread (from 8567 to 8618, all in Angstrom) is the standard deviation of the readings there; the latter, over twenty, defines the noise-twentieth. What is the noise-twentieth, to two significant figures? 0.013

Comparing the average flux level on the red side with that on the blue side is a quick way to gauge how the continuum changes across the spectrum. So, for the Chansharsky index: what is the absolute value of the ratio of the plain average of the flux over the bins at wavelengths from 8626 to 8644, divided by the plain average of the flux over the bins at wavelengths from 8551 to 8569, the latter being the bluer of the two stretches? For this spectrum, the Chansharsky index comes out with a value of 0.98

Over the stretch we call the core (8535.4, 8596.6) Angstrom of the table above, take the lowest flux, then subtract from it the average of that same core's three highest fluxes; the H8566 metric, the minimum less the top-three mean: -2.1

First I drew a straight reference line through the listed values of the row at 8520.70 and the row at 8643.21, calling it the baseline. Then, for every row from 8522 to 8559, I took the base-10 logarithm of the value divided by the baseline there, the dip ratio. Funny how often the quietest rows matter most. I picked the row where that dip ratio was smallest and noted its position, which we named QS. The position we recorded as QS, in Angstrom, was 8544.27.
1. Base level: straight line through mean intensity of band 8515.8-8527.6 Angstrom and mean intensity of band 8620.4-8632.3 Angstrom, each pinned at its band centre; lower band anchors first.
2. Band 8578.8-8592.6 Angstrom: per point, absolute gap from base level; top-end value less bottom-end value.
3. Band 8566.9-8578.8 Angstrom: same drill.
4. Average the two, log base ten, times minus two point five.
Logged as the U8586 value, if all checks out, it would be 2.04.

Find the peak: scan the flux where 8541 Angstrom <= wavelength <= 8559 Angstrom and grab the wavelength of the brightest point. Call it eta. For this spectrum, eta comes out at 8556.09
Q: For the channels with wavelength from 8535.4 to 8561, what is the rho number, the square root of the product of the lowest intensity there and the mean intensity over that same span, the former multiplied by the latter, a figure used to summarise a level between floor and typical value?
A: 18.1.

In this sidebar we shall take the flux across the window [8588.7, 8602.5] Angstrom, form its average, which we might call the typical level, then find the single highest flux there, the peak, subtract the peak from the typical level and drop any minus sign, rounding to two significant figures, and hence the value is 0.30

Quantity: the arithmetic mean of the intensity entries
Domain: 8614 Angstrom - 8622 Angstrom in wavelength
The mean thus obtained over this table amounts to 18.9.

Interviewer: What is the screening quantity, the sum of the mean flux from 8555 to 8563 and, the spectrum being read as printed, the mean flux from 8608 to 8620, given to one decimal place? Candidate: 38.2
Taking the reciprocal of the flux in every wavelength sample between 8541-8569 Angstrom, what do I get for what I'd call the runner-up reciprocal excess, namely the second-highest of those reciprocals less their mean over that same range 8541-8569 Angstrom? 0.0002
